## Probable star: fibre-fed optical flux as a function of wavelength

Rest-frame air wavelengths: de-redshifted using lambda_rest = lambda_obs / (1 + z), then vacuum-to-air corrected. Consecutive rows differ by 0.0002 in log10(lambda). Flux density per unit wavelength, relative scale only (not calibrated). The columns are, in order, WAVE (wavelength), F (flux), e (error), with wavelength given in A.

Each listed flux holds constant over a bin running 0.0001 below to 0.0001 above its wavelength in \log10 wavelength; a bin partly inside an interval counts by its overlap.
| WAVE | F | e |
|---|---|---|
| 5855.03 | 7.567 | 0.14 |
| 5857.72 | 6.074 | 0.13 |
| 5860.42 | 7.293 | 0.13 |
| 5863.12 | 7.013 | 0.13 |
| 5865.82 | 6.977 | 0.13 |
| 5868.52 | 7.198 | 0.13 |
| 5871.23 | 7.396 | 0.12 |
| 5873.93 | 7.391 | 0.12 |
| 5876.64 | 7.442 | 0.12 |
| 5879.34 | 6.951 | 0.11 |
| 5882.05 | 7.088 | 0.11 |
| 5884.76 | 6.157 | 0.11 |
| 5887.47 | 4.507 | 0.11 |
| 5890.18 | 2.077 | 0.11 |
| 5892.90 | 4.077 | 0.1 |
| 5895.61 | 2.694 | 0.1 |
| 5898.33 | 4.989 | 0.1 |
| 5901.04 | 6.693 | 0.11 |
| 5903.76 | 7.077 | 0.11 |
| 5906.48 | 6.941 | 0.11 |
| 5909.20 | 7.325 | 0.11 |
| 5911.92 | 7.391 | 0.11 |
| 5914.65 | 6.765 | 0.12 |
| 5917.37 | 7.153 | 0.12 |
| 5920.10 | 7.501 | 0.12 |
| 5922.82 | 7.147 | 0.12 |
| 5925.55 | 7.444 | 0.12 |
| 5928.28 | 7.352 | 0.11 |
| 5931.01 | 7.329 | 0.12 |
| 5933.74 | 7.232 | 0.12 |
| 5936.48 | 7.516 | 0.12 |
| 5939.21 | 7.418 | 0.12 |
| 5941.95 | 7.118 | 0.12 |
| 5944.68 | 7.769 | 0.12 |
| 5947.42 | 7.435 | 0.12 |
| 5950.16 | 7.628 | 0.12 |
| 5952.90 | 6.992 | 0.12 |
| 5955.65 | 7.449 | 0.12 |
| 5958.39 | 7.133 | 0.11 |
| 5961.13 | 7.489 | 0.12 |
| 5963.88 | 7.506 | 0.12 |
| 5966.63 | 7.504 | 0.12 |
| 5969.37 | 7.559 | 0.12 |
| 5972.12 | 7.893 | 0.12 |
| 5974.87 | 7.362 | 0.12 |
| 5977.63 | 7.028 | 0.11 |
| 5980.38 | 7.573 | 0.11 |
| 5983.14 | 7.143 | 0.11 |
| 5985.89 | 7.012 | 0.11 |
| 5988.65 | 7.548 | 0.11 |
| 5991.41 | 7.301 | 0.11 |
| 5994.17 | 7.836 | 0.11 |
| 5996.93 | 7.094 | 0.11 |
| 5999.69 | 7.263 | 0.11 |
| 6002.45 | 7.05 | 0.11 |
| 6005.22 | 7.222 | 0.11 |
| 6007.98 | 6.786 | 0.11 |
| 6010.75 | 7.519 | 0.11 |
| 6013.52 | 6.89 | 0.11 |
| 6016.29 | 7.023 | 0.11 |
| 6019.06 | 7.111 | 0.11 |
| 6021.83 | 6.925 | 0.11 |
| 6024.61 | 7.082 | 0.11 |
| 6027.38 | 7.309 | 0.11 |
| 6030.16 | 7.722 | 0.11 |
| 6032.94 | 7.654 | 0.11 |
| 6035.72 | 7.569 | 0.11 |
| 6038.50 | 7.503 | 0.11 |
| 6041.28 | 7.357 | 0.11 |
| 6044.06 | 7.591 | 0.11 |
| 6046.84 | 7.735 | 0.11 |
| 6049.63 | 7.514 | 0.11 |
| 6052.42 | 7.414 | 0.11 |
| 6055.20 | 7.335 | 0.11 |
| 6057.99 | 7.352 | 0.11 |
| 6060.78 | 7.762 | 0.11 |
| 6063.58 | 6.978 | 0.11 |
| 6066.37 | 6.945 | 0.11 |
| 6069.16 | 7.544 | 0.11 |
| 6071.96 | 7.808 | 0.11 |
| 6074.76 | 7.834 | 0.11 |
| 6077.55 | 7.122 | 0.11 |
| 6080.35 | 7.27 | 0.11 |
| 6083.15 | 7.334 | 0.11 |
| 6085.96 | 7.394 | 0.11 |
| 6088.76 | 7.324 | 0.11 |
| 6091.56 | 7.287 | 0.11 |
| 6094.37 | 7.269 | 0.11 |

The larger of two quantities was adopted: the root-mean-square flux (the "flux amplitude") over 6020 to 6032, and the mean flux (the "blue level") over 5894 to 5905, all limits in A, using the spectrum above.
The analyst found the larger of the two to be 7.27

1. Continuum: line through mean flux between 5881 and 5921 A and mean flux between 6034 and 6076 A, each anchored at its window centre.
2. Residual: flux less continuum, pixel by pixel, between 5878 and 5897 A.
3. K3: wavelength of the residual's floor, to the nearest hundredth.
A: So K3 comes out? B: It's 5890.18 A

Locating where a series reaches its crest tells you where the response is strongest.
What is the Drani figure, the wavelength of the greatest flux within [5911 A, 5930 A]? 5920.10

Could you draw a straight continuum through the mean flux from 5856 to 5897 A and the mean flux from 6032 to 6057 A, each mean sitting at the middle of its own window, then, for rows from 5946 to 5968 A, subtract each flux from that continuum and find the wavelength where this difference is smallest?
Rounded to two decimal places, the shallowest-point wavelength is 5950.16 A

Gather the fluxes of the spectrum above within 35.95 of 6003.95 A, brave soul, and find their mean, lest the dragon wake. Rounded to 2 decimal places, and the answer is 7.31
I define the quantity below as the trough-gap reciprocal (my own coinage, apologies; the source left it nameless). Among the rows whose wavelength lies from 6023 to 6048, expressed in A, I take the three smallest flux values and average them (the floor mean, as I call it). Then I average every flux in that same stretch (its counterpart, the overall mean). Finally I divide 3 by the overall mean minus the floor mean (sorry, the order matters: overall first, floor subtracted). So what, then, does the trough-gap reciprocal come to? 12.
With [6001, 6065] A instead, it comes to 7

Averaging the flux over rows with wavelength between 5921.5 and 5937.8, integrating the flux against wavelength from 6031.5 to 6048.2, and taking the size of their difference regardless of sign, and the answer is 119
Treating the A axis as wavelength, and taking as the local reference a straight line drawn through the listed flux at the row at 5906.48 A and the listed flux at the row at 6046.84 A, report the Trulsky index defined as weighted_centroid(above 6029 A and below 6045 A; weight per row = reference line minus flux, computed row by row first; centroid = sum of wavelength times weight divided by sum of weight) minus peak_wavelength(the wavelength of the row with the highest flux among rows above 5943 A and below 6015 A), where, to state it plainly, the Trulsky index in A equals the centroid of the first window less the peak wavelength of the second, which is 69.4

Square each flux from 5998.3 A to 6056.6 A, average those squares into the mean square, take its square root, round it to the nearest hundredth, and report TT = 7.32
